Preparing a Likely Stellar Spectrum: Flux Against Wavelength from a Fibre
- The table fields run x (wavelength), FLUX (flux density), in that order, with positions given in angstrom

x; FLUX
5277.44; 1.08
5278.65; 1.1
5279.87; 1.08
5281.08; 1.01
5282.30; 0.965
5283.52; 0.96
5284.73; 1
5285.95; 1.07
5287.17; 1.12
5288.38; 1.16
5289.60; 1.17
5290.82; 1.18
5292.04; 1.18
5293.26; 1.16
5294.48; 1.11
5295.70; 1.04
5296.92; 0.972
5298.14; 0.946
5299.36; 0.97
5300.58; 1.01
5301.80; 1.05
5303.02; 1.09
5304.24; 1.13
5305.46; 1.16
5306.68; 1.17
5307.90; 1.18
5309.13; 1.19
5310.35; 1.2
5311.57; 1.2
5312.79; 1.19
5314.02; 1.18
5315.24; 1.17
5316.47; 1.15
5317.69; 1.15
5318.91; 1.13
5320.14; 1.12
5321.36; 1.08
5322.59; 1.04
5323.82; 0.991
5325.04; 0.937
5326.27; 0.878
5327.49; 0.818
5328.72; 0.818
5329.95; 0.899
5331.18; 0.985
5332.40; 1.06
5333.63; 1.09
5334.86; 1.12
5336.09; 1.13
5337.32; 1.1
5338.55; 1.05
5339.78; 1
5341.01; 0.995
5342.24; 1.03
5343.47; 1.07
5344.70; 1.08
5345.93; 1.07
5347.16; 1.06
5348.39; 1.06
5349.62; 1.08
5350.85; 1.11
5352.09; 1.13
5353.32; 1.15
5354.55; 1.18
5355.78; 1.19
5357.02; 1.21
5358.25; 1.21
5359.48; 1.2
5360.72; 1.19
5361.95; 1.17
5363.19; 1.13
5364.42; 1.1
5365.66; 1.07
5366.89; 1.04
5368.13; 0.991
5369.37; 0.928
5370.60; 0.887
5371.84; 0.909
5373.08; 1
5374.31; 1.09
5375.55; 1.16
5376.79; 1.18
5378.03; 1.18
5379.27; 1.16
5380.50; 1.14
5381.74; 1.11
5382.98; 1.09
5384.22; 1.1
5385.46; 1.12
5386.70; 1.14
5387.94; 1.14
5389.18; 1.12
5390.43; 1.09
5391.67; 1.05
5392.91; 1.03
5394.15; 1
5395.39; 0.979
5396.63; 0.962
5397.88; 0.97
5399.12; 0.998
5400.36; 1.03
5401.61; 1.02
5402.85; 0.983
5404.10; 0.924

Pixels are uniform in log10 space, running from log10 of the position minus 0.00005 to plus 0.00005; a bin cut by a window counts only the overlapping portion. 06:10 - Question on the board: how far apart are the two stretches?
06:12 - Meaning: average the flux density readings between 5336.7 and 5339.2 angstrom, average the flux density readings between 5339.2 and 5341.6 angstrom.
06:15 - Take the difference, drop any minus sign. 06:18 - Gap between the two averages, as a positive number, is 0.08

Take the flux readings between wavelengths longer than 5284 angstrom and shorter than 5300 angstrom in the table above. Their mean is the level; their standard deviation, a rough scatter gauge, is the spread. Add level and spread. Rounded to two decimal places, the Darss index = 1.17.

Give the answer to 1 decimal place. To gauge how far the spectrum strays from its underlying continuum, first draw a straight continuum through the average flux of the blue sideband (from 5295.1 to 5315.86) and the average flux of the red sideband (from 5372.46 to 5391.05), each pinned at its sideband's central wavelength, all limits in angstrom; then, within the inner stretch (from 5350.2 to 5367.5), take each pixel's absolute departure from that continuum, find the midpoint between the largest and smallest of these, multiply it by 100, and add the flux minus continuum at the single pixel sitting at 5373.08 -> 4.8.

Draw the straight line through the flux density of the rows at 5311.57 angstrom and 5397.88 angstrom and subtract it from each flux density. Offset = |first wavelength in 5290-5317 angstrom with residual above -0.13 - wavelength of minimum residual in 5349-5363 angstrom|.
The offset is 58.8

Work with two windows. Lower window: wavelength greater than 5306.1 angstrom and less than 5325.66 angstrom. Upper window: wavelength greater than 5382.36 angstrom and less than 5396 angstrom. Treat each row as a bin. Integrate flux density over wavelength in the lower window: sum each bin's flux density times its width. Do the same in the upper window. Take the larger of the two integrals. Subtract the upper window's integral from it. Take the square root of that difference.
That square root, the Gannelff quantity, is 2.7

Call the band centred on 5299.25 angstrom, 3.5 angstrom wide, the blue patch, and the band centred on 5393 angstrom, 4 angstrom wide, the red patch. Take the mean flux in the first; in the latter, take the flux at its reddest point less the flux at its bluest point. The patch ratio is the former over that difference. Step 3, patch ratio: -19.5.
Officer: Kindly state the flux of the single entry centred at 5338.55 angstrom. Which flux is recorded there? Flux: 1.05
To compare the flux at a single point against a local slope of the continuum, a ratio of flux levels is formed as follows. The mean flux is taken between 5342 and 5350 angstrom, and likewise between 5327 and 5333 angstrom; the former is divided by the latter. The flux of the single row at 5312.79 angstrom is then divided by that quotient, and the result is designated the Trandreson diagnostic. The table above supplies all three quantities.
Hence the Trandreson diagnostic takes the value 1.02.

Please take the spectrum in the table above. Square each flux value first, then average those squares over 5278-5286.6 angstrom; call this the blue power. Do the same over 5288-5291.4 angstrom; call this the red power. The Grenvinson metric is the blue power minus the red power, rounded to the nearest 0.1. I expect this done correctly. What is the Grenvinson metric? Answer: -0.3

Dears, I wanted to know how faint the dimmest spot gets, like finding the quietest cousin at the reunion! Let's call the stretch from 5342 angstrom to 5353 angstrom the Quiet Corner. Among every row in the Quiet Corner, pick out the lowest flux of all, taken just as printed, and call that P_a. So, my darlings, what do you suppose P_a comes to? 1.03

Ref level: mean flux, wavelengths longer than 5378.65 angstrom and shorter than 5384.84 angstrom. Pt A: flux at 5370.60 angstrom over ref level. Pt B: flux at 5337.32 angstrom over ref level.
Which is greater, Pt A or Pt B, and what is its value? 0.98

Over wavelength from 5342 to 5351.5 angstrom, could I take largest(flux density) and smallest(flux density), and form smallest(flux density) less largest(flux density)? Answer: -0.08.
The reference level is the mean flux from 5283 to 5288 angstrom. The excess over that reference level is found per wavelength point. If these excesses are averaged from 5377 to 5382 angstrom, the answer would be 0.11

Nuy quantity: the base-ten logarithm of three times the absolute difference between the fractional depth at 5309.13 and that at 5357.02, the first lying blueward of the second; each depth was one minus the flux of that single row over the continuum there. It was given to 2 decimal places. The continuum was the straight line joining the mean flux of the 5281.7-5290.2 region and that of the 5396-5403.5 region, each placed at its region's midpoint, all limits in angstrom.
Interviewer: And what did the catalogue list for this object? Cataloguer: -0.80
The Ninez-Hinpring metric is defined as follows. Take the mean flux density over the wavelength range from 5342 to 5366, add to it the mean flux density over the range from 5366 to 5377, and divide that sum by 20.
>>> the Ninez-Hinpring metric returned 0.107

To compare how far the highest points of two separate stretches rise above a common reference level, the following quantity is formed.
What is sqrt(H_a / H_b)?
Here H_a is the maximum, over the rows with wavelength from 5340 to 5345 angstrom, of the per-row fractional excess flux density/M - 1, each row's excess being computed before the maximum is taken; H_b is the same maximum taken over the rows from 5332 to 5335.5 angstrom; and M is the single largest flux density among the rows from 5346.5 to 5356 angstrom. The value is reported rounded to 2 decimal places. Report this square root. 1.25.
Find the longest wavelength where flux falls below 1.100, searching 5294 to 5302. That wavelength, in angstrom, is 5301.80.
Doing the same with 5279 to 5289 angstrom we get 5285.95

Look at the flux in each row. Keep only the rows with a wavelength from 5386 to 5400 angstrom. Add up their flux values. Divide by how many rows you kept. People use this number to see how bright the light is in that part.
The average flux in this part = 1.044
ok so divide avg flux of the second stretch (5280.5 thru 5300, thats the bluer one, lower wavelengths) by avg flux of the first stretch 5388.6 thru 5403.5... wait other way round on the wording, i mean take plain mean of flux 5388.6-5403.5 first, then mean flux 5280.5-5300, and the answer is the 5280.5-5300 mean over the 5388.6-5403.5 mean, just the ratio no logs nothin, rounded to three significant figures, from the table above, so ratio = 1.04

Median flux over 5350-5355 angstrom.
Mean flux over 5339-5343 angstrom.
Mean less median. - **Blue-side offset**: -0.13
